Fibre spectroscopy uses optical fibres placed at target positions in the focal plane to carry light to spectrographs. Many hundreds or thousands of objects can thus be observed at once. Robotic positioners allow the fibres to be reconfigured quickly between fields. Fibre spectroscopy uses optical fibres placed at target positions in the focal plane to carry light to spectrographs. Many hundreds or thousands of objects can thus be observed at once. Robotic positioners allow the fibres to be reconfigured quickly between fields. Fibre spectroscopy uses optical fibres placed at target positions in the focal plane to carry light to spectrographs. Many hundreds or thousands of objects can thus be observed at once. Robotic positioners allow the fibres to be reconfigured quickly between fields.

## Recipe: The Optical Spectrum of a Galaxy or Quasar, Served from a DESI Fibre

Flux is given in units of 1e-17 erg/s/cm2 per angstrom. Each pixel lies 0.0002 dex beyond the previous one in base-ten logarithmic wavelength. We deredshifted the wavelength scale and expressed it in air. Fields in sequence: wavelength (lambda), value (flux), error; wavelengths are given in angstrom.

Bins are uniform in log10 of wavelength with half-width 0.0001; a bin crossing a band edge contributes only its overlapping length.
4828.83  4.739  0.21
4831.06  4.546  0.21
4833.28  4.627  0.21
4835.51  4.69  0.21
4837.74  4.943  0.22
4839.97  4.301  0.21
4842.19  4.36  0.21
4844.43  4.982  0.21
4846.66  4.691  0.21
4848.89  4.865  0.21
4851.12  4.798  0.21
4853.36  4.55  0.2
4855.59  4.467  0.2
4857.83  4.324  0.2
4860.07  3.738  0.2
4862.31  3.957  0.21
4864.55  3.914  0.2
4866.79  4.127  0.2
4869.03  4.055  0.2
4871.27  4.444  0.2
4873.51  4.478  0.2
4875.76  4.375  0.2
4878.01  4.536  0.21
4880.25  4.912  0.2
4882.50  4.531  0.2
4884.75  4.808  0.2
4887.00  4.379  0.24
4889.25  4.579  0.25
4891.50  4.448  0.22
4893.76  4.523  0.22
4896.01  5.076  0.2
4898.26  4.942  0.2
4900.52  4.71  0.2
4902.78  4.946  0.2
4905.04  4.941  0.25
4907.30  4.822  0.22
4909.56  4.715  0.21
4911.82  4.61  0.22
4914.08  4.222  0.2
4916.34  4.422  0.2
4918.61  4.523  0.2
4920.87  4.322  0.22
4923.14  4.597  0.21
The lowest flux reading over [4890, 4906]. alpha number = 4.448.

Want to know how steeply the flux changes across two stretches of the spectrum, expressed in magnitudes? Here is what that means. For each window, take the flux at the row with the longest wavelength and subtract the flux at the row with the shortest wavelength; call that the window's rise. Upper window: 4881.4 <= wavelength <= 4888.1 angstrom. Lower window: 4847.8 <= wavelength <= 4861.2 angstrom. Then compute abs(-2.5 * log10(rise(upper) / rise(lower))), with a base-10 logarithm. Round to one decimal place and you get 2.2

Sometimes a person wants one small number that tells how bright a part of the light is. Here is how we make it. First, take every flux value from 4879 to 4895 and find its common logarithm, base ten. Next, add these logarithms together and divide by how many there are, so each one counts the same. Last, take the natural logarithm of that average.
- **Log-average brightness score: -0.412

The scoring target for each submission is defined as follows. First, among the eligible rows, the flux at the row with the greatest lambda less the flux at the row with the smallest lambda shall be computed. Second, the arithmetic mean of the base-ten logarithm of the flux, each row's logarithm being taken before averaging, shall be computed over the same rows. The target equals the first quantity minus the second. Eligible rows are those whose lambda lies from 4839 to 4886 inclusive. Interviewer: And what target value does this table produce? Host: -0.1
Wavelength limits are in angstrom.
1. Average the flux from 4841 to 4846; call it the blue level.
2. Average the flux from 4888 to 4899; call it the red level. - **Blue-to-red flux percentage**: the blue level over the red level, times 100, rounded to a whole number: 99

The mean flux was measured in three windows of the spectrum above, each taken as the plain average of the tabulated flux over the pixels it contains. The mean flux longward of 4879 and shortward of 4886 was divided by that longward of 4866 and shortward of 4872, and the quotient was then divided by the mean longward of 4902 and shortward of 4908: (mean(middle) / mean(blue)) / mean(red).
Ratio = 0.230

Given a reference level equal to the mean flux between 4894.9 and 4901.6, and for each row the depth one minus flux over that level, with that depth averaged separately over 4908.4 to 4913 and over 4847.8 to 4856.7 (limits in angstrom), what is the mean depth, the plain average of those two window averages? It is 0.05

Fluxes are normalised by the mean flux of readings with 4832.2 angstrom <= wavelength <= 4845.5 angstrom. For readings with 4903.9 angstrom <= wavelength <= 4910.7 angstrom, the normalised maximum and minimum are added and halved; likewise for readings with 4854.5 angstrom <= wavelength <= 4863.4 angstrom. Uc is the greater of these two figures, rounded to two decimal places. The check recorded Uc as 1.04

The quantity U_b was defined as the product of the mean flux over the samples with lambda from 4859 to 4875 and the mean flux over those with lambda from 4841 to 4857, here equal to 19.2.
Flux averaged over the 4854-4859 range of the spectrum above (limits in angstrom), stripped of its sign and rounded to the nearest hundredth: 4.40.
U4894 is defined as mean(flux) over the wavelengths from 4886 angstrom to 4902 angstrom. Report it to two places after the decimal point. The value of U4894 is 4.67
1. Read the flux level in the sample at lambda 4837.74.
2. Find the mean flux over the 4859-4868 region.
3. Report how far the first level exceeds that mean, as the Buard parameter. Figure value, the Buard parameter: 1.01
